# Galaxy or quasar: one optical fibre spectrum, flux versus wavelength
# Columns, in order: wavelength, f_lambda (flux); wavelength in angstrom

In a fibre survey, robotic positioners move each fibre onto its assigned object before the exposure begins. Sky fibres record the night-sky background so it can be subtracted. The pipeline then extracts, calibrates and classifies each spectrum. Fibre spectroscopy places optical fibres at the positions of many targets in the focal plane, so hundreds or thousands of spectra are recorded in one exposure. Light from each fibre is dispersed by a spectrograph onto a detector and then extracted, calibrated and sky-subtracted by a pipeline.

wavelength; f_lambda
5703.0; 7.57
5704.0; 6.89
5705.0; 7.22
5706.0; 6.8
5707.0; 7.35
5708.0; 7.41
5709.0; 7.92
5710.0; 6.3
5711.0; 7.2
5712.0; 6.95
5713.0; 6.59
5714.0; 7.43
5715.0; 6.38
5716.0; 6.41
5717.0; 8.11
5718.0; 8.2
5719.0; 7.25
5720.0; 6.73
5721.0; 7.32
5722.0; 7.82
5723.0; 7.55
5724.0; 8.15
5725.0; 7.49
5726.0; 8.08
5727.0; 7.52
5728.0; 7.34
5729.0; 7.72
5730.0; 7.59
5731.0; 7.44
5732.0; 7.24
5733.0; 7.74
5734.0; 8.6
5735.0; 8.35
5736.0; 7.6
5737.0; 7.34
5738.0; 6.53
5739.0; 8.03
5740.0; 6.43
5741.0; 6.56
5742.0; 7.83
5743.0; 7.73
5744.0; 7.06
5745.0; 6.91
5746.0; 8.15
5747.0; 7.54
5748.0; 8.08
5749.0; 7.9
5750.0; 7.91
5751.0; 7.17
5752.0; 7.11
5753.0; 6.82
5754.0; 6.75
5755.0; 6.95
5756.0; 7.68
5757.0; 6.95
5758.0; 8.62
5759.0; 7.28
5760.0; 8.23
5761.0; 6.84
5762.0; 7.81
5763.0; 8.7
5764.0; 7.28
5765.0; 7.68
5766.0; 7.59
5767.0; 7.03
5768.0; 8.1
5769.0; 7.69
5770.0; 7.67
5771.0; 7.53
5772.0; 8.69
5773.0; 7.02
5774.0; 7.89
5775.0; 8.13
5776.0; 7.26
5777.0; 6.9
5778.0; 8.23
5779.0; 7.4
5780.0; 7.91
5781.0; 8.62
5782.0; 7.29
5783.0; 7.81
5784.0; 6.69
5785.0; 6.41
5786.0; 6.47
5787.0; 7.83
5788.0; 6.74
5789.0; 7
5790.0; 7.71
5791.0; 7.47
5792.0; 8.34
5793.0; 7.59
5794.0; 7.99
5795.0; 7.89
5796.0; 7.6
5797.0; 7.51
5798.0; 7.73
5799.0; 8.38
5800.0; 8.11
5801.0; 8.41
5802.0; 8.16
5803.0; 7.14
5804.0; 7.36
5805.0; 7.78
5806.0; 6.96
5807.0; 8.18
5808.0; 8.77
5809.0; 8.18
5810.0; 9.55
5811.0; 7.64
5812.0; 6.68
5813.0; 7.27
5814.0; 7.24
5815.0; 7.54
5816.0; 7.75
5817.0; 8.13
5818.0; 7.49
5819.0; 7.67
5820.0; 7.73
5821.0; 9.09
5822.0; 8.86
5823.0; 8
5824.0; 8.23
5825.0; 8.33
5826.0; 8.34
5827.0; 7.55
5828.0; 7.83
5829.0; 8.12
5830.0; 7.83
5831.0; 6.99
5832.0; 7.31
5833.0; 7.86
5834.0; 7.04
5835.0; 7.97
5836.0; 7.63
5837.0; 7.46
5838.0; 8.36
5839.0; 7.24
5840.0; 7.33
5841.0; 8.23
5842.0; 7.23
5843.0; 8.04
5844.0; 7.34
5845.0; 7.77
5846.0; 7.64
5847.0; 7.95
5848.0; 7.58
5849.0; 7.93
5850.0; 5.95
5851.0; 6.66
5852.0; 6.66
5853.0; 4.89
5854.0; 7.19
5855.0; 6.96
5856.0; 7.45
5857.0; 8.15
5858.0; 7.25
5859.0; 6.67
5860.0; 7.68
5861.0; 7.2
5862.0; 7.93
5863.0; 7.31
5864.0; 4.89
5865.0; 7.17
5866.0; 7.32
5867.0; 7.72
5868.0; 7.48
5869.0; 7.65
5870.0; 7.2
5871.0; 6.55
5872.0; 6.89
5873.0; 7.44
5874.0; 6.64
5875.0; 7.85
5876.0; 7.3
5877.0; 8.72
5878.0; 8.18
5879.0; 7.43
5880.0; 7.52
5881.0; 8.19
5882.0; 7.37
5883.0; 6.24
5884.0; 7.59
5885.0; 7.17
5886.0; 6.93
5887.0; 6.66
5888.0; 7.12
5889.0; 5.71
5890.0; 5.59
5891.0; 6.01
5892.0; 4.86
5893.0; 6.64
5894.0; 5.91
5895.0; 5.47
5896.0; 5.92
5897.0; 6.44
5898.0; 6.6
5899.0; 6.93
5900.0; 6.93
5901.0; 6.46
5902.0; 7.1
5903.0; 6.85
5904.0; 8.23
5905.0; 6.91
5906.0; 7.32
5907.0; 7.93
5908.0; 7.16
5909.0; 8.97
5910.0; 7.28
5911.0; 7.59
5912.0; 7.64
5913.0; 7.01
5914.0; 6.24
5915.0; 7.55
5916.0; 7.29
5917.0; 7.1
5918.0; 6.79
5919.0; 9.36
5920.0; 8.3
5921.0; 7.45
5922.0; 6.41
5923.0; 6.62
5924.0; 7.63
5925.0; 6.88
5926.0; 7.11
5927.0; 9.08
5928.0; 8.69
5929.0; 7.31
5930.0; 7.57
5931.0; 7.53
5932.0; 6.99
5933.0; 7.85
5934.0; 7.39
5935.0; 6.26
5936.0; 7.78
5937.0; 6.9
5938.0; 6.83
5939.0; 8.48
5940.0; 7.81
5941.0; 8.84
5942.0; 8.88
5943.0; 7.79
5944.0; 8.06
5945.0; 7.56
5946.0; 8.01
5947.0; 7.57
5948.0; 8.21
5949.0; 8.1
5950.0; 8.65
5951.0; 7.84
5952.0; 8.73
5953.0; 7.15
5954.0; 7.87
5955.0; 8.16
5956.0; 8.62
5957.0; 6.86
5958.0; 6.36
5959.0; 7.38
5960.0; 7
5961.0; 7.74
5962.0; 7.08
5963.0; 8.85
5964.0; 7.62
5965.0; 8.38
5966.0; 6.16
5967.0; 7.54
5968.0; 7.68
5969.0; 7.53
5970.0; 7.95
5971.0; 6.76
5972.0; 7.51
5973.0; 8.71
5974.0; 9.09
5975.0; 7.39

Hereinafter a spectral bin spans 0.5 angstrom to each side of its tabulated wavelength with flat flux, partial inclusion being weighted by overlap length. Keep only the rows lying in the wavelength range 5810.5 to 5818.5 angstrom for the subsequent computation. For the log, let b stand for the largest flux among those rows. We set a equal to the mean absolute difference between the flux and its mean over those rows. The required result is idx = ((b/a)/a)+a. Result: 89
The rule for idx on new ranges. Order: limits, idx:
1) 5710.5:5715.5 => 65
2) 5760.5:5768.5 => 45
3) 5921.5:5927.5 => 19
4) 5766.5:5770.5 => 93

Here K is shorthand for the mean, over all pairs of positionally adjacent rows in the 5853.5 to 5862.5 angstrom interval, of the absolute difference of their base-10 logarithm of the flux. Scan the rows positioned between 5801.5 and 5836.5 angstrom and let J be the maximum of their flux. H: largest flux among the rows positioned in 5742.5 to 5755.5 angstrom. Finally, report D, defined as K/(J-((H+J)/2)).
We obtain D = 0.05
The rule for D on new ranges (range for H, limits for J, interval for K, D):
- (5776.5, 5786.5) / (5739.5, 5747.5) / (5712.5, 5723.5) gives -0.17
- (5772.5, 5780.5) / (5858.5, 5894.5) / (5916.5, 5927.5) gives 0.23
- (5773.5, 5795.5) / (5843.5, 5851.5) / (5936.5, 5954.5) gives -0.11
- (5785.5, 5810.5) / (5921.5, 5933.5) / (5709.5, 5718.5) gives -0.17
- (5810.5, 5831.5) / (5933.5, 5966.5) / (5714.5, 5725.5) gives -0.33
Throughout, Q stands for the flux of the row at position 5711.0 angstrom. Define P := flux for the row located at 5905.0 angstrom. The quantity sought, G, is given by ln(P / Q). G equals -0.04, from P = 6.91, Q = 7.2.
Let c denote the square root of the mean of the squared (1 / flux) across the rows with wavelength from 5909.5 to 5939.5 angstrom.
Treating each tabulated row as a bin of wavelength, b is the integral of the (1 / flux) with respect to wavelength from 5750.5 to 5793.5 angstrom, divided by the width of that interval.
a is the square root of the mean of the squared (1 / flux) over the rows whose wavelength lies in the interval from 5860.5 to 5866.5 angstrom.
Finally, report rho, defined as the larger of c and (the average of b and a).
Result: 0.142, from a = 0.1494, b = 0.134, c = 0.137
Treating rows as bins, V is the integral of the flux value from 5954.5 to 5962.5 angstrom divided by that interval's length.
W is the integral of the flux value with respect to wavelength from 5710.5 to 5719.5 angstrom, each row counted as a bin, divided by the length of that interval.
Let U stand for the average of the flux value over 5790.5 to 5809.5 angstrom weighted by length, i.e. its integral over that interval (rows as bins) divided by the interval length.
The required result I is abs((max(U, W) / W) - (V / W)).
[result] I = 0.066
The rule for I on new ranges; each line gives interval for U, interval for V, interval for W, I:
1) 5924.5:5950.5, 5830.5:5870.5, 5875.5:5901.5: 0.069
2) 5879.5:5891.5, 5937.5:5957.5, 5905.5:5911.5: 0.038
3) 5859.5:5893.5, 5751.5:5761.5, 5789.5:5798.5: 0.056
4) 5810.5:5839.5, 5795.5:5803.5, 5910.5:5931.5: 0.015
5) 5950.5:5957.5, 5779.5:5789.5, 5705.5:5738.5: 0.083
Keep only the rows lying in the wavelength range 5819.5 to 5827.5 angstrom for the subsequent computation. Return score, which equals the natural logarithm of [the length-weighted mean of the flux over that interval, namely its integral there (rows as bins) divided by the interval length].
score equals 2.11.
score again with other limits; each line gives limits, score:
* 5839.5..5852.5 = 2.00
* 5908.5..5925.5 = 2.00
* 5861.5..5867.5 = 1.95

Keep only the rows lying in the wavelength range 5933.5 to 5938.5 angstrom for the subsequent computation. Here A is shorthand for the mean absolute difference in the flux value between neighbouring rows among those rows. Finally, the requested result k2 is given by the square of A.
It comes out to 0.8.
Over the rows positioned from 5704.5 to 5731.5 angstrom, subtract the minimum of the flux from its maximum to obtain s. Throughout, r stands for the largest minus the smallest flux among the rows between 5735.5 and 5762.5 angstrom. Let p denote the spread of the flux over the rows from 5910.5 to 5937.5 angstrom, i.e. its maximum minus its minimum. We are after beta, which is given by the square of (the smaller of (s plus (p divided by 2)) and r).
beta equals 4.8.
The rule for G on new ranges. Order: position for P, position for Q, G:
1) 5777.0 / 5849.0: -0.14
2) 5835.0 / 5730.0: 0.05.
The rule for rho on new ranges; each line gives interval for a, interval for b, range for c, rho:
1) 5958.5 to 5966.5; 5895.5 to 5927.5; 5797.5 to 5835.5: 0.137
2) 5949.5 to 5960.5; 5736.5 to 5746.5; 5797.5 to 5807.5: 0.135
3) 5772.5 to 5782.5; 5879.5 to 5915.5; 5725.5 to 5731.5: 0.139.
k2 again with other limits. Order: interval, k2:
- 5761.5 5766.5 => 0.5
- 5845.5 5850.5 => 0.6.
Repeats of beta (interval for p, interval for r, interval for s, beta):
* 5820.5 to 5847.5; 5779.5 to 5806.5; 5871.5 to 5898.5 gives 4.9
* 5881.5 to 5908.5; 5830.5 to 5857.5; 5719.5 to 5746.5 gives 12.0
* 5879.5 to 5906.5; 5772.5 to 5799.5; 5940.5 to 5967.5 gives 4.9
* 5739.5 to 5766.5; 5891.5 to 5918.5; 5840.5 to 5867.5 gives 16.9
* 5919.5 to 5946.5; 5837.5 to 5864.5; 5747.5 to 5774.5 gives 11.3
